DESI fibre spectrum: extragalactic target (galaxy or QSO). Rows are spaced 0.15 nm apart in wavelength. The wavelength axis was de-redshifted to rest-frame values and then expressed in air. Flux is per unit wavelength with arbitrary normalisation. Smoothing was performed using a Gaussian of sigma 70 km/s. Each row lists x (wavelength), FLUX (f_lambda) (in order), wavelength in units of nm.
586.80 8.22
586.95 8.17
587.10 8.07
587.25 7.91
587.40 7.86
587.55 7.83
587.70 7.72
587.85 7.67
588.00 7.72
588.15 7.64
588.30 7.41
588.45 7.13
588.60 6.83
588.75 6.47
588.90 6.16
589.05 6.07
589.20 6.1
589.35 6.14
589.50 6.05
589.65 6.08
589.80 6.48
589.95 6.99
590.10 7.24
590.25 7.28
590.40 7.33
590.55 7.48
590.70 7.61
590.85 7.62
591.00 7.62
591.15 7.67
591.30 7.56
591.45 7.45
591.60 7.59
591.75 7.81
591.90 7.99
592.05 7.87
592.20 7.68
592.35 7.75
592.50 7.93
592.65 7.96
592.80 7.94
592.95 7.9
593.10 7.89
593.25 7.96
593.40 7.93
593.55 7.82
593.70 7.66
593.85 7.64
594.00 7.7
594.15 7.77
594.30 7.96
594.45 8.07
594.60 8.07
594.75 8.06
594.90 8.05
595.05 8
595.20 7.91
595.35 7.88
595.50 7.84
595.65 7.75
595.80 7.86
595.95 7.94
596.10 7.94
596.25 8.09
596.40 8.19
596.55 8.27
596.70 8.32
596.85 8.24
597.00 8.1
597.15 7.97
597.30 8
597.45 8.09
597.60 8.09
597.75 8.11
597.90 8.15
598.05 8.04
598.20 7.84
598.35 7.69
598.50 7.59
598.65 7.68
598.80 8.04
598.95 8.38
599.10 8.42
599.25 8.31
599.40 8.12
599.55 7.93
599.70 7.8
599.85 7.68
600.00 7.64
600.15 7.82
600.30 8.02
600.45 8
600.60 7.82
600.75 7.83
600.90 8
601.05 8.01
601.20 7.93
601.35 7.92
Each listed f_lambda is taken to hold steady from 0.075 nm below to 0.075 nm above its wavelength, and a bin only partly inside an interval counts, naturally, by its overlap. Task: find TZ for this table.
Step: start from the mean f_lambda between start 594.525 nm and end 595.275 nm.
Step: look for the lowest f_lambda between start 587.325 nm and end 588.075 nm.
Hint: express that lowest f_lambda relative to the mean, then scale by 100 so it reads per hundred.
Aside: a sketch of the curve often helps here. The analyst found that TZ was 96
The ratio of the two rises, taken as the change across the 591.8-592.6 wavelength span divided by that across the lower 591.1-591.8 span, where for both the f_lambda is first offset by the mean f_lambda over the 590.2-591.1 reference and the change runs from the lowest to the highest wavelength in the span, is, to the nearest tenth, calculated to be -0.4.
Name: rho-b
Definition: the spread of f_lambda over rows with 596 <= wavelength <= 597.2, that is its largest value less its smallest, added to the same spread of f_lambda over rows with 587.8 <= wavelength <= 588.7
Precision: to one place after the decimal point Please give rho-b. 1.3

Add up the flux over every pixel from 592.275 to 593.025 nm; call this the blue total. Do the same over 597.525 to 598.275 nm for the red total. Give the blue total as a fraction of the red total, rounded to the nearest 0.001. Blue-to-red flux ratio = 0.981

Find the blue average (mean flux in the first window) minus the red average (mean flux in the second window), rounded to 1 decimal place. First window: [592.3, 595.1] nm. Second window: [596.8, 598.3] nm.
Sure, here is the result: -0.2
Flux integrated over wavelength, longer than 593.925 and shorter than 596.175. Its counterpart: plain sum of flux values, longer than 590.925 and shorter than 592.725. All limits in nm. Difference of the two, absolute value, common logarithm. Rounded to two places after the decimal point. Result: 1.88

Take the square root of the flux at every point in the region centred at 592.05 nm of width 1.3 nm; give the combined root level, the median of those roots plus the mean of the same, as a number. 5.58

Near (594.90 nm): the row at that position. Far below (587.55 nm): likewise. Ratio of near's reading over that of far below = 1.03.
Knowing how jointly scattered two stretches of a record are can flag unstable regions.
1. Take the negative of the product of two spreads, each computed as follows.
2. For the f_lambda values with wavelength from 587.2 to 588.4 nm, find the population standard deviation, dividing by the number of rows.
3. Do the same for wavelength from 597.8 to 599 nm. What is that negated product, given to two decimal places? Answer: -0.04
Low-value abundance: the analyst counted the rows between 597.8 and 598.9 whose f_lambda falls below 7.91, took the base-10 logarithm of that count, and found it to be 0.60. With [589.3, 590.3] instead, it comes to 0.85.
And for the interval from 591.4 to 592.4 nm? 0.78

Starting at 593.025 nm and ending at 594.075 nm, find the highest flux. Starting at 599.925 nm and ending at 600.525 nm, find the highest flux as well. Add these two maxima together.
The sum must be 16.0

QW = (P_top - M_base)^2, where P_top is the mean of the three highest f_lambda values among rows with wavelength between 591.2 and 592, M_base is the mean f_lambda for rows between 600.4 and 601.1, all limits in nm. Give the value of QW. 0.02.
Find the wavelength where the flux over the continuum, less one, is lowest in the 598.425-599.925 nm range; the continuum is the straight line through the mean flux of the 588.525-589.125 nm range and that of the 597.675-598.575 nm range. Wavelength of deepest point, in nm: 599.85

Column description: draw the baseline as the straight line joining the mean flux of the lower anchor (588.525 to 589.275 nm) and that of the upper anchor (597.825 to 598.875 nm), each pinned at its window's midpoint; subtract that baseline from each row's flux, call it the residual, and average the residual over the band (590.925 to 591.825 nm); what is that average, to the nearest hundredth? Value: 0.89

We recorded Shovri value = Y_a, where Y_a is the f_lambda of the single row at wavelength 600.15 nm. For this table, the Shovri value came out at 7.82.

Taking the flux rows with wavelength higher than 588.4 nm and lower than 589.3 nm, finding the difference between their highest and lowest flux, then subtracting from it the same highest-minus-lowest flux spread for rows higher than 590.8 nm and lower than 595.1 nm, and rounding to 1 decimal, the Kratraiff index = 0.4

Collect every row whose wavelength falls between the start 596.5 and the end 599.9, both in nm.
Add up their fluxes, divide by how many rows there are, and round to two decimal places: 8.04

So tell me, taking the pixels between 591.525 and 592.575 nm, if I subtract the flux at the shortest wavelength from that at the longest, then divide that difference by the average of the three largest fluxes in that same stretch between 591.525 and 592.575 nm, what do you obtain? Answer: 0.043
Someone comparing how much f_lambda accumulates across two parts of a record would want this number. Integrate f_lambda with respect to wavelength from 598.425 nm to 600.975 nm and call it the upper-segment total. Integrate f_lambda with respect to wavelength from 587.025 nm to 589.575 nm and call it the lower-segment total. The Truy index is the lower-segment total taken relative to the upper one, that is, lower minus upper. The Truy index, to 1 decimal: -2.1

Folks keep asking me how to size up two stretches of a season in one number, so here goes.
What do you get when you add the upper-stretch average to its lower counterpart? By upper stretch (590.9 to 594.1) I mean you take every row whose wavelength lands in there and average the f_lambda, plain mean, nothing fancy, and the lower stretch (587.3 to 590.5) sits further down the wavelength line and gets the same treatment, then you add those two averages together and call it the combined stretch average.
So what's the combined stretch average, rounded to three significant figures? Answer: 14.7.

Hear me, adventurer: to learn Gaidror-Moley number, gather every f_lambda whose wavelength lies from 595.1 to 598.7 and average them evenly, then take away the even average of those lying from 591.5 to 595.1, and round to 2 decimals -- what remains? 0.11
